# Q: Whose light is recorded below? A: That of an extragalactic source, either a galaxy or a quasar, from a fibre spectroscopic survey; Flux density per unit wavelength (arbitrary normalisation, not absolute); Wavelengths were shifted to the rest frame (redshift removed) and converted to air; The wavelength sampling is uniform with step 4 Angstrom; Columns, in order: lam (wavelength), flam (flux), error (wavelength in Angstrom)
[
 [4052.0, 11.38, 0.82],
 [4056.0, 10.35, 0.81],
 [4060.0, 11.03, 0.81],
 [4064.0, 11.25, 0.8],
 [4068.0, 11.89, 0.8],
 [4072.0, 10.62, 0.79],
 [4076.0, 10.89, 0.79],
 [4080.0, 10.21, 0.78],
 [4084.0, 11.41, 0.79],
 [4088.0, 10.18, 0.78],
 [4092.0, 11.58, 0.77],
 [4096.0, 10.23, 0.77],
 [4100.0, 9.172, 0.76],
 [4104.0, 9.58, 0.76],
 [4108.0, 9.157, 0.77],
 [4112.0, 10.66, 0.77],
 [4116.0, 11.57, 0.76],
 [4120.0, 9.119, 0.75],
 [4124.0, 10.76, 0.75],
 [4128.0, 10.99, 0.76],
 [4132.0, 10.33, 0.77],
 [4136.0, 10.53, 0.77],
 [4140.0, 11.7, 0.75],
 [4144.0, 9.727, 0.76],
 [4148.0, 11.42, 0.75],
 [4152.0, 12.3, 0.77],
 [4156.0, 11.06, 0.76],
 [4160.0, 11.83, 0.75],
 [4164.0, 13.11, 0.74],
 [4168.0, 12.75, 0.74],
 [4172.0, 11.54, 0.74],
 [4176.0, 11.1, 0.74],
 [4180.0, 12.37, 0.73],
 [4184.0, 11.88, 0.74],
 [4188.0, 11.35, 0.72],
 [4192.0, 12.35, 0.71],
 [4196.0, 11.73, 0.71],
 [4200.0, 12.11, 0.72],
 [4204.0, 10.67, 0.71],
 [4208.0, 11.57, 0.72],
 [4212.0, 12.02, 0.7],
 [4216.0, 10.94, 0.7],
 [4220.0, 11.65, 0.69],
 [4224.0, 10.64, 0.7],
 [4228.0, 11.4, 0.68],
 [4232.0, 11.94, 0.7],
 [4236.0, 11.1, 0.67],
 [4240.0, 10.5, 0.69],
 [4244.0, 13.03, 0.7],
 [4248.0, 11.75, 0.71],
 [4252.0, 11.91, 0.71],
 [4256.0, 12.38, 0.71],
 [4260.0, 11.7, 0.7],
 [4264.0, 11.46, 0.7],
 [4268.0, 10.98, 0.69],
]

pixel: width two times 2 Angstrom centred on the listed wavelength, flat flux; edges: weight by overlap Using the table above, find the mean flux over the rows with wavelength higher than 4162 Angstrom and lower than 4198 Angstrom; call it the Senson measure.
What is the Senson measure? 12.0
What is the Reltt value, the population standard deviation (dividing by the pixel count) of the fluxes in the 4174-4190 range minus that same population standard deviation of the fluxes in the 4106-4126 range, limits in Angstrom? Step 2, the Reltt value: -0.47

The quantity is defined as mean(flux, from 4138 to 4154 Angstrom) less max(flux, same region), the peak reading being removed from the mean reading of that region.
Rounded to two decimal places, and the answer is -1.01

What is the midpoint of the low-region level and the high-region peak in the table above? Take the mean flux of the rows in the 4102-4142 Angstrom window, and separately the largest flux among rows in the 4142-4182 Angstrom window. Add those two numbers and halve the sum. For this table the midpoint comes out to 11.77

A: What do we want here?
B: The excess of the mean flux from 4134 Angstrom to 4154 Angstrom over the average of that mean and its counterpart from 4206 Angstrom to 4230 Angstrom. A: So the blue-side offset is -0.1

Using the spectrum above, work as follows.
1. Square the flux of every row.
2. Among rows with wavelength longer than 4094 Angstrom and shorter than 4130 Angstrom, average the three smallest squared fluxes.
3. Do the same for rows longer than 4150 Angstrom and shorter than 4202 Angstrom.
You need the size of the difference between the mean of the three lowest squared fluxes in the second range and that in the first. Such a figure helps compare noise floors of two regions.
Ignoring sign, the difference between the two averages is 41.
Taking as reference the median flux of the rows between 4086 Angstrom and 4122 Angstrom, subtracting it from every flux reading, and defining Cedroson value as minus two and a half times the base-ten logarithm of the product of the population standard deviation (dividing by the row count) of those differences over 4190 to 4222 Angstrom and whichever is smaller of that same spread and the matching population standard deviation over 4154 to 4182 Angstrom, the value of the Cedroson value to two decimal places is 1.35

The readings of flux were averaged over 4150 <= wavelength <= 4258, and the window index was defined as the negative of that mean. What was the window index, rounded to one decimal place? -11.7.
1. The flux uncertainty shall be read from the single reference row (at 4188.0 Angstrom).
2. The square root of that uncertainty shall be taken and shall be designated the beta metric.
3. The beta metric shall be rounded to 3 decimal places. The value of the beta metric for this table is 0.849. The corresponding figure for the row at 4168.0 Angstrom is 0.860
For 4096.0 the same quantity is 0.877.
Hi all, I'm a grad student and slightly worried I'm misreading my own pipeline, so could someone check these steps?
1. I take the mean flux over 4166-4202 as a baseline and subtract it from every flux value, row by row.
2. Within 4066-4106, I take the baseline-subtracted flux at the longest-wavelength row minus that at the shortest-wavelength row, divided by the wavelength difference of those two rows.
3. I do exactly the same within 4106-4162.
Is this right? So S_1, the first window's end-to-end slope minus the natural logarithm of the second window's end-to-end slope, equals 2.90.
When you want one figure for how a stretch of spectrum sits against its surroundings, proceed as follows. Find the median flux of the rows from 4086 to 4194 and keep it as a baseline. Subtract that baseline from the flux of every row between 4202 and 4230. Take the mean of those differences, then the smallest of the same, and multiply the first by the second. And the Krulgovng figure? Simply -0.08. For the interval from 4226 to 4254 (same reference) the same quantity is -0.34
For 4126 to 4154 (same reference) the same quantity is 0.14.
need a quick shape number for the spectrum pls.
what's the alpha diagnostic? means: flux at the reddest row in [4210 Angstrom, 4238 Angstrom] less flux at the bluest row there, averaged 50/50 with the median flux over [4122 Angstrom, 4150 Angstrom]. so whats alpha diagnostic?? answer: 4.9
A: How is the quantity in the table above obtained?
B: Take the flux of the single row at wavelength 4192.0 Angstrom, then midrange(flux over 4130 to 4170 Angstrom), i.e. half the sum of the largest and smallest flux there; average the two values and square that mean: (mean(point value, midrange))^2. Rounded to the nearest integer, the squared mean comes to 141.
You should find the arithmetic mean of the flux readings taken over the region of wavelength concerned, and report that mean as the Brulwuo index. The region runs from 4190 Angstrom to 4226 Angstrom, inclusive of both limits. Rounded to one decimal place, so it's 11.5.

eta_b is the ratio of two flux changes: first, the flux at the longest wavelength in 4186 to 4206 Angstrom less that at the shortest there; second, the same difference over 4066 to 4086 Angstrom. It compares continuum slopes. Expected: 1.4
